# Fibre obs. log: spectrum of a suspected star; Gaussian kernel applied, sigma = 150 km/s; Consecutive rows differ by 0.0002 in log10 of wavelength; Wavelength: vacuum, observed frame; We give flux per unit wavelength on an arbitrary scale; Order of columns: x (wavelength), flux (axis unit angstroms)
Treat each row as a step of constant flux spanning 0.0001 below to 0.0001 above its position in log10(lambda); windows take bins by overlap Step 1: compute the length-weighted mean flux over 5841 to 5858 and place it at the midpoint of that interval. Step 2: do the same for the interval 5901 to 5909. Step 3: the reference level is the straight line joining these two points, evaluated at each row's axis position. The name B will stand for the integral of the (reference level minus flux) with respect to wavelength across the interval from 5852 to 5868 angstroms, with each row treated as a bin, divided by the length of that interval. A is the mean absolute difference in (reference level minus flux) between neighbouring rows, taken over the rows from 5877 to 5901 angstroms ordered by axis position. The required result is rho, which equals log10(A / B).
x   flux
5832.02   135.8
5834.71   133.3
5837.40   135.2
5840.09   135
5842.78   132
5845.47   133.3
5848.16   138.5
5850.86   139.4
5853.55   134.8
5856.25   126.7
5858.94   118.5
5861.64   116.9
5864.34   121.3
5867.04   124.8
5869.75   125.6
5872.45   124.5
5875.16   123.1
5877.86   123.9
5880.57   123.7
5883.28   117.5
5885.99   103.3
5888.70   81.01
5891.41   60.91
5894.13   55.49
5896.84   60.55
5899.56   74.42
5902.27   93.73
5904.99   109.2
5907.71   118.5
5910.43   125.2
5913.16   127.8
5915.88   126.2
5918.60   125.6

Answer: 0.34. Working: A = 11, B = 4.8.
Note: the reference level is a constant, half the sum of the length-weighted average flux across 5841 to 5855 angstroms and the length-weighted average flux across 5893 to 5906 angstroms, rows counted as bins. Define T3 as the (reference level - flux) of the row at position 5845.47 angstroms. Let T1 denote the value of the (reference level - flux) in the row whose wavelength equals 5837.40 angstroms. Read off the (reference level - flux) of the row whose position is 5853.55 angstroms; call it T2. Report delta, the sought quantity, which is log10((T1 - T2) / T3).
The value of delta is -1.82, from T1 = -28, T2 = -28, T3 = -26.4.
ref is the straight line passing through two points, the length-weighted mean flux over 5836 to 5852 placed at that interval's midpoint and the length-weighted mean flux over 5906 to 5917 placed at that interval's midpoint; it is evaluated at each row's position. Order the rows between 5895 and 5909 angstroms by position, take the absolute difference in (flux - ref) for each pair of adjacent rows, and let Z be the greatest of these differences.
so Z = 20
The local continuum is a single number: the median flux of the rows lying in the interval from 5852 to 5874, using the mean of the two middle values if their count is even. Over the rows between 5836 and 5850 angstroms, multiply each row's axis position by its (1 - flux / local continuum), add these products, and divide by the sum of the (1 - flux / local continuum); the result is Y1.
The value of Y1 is 5843.0 angstroms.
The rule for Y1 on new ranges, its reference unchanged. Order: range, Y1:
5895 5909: 5899.8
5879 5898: 5892.3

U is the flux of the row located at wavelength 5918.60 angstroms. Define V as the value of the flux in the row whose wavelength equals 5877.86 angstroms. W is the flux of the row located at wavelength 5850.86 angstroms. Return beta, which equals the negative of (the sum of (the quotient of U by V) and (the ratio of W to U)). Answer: -2.12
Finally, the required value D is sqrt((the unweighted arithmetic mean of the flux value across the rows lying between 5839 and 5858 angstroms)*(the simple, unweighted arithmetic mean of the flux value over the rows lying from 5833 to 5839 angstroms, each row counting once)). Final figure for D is 134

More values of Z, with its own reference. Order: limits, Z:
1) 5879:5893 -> 22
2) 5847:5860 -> 8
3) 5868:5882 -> 1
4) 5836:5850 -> 6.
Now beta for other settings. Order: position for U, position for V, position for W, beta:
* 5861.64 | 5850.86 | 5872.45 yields -1.90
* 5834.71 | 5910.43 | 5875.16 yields -1.99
